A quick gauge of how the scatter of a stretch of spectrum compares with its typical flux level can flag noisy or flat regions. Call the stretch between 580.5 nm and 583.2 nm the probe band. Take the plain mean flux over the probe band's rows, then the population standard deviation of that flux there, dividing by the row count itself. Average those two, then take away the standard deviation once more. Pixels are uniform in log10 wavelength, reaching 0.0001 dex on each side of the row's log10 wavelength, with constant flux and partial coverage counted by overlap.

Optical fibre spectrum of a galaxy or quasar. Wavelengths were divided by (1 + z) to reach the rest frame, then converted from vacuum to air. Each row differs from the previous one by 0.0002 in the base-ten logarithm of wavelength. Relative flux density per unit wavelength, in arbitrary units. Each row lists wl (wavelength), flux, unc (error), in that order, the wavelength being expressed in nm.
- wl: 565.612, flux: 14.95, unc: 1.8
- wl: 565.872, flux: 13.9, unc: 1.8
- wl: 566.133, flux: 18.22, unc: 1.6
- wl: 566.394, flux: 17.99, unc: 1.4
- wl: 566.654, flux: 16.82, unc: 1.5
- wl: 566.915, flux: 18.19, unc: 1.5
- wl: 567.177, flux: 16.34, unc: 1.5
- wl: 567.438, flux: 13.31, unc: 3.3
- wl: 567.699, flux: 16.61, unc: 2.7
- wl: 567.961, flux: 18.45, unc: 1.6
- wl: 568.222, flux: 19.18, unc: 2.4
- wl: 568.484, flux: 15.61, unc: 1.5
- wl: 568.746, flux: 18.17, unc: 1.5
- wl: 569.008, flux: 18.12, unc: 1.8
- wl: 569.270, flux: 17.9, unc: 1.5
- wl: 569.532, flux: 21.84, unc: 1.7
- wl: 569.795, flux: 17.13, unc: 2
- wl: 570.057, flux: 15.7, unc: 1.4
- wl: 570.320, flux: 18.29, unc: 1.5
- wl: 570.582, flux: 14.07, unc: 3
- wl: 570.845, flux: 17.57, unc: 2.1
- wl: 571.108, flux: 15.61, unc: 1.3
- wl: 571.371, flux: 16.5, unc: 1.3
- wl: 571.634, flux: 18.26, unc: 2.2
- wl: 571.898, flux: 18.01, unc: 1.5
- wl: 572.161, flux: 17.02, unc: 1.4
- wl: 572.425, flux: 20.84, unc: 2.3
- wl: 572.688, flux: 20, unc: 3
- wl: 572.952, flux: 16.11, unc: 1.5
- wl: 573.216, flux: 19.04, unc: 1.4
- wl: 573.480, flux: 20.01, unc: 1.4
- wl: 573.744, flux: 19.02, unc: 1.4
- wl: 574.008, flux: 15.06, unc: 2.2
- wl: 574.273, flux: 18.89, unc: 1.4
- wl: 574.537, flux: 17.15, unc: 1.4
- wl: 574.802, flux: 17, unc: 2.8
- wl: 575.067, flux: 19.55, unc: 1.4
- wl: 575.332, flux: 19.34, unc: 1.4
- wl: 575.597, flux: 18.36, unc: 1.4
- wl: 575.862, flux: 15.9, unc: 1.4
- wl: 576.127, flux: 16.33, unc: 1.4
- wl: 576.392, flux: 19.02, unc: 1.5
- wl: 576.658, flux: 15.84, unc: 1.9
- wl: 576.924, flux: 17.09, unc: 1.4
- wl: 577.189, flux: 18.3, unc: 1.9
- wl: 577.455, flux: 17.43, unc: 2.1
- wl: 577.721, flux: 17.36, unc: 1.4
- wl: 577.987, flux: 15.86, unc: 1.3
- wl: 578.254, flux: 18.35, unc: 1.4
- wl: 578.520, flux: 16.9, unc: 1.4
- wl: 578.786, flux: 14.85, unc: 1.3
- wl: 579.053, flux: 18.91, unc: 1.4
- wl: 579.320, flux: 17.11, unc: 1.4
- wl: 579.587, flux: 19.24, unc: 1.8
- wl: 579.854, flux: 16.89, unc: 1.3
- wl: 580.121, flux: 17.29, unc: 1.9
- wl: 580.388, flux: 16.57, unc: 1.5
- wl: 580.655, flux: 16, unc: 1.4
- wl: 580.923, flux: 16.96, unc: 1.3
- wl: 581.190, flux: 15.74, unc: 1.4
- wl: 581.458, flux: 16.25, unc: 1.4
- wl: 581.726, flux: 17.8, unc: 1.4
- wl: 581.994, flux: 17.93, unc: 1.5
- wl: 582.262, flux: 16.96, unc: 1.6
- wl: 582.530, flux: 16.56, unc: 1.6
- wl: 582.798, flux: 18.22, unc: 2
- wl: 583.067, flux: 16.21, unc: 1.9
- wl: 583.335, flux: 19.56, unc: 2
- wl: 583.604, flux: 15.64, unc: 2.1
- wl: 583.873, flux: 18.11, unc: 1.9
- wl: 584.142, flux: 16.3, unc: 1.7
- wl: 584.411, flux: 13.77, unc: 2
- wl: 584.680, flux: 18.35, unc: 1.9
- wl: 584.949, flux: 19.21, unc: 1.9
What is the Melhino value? 8.02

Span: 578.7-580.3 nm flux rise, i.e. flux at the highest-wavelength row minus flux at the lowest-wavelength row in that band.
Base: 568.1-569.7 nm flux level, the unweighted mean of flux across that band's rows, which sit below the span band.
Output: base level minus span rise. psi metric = 16.0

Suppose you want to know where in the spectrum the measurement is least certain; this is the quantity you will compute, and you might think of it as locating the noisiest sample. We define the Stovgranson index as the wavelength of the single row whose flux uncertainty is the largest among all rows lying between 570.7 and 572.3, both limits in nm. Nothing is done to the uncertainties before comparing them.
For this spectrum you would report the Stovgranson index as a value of 571.634 nm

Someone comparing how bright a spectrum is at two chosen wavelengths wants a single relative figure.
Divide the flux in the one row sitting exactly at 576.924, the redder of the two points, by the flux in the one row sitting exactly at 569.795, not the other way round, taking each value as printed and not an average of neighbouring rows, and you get 1.00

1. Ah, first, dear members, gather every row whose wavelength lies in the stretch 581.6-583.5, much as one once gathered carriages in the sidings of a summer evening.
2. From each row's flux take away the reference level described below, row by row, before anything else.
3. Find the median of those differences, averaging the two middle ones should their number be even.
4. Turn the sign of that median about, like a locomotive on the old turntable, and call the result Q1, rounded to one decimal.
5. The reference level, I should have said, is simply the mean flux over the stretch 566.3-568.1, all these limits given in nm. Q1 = -1.0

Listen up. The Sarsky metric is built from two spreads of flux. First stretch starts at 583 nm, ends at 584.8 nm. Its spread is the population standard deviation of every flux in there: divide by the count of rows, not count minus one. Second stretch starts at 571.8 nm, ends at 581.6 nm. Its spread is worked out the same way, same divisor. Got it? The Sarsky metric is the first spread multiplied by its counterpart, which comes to 2.68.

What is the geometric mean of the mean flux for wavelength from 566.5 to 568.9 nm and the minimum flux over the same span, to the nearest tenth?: 15.0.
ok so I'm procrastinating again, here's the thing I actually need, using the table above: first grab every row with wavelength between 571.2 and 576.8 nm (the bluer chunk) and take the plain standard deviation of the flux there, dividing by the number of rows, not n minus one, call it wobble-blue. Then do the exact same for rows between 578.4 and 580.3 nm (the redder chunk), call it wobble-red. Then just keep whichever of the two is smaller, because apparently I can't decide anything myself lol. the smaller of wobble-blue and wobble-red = 1.35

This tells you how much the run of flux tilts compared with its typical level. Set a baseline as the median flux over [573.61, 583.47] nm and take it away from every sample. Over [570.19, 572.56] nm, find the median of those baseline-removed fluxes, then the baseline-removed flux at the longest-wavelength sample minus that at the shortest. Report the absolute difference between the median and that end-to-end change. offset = 2.1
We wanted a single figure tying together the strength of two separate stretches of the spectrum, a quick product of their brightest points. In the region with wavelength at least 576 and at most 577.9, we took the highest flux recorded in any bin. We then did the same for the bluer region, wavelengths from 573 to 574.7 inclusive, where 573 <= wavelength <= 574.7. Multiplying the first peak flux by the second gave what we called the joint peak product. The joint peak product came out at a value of 381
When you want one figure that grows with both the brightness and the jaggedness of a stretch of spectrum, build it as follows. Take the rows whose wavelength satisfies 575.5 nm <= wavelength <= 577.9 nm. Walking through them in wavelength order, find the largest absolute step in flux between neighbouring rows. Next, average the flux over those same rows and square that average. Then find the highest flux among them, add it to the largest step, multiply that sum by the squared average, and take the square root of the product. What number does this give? 81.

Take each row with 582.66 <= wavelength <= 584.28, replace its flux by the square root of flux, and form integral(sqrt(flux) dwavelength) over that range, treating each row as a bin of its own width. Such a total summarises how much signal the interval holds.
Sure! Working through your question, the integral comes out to 6.7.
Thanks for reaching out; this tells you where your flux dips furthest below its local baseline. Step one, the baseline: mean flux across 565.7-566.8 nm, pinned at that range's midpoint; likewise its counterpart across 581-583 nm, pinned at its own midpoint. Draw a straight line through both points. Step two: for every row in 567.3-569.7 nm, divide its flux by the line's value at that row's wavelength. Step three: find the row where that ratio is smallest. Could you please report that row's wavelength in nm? 567.438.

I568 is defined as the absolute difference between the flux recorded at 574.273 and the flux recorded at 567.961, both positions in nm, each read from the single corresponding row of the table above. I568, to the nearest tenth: 0.4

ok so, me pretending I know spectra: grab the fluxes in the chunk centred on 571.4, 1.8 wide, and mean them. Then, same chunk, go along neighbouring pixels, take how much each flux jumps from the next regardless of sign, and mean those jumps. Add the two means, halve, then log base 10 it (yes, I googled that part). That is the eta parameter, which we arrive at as 0.96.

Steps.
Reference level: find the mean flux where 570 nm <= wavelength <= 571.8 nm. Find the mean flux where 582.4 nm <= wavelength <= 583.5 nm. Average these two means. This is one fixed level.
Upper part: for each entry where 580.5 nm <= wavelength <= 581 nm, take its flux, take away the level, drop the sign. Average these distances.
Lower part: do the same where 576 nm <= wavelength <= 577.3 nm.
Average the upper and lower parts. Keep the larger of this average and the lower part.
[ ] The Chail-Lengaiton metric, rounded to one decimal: 1.0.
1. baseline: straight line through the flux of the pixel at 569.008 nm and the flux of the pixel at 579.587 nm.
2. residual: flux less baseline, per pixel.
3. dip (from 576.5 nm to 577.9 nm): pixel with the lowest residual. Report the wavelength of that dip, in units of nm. 576.658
